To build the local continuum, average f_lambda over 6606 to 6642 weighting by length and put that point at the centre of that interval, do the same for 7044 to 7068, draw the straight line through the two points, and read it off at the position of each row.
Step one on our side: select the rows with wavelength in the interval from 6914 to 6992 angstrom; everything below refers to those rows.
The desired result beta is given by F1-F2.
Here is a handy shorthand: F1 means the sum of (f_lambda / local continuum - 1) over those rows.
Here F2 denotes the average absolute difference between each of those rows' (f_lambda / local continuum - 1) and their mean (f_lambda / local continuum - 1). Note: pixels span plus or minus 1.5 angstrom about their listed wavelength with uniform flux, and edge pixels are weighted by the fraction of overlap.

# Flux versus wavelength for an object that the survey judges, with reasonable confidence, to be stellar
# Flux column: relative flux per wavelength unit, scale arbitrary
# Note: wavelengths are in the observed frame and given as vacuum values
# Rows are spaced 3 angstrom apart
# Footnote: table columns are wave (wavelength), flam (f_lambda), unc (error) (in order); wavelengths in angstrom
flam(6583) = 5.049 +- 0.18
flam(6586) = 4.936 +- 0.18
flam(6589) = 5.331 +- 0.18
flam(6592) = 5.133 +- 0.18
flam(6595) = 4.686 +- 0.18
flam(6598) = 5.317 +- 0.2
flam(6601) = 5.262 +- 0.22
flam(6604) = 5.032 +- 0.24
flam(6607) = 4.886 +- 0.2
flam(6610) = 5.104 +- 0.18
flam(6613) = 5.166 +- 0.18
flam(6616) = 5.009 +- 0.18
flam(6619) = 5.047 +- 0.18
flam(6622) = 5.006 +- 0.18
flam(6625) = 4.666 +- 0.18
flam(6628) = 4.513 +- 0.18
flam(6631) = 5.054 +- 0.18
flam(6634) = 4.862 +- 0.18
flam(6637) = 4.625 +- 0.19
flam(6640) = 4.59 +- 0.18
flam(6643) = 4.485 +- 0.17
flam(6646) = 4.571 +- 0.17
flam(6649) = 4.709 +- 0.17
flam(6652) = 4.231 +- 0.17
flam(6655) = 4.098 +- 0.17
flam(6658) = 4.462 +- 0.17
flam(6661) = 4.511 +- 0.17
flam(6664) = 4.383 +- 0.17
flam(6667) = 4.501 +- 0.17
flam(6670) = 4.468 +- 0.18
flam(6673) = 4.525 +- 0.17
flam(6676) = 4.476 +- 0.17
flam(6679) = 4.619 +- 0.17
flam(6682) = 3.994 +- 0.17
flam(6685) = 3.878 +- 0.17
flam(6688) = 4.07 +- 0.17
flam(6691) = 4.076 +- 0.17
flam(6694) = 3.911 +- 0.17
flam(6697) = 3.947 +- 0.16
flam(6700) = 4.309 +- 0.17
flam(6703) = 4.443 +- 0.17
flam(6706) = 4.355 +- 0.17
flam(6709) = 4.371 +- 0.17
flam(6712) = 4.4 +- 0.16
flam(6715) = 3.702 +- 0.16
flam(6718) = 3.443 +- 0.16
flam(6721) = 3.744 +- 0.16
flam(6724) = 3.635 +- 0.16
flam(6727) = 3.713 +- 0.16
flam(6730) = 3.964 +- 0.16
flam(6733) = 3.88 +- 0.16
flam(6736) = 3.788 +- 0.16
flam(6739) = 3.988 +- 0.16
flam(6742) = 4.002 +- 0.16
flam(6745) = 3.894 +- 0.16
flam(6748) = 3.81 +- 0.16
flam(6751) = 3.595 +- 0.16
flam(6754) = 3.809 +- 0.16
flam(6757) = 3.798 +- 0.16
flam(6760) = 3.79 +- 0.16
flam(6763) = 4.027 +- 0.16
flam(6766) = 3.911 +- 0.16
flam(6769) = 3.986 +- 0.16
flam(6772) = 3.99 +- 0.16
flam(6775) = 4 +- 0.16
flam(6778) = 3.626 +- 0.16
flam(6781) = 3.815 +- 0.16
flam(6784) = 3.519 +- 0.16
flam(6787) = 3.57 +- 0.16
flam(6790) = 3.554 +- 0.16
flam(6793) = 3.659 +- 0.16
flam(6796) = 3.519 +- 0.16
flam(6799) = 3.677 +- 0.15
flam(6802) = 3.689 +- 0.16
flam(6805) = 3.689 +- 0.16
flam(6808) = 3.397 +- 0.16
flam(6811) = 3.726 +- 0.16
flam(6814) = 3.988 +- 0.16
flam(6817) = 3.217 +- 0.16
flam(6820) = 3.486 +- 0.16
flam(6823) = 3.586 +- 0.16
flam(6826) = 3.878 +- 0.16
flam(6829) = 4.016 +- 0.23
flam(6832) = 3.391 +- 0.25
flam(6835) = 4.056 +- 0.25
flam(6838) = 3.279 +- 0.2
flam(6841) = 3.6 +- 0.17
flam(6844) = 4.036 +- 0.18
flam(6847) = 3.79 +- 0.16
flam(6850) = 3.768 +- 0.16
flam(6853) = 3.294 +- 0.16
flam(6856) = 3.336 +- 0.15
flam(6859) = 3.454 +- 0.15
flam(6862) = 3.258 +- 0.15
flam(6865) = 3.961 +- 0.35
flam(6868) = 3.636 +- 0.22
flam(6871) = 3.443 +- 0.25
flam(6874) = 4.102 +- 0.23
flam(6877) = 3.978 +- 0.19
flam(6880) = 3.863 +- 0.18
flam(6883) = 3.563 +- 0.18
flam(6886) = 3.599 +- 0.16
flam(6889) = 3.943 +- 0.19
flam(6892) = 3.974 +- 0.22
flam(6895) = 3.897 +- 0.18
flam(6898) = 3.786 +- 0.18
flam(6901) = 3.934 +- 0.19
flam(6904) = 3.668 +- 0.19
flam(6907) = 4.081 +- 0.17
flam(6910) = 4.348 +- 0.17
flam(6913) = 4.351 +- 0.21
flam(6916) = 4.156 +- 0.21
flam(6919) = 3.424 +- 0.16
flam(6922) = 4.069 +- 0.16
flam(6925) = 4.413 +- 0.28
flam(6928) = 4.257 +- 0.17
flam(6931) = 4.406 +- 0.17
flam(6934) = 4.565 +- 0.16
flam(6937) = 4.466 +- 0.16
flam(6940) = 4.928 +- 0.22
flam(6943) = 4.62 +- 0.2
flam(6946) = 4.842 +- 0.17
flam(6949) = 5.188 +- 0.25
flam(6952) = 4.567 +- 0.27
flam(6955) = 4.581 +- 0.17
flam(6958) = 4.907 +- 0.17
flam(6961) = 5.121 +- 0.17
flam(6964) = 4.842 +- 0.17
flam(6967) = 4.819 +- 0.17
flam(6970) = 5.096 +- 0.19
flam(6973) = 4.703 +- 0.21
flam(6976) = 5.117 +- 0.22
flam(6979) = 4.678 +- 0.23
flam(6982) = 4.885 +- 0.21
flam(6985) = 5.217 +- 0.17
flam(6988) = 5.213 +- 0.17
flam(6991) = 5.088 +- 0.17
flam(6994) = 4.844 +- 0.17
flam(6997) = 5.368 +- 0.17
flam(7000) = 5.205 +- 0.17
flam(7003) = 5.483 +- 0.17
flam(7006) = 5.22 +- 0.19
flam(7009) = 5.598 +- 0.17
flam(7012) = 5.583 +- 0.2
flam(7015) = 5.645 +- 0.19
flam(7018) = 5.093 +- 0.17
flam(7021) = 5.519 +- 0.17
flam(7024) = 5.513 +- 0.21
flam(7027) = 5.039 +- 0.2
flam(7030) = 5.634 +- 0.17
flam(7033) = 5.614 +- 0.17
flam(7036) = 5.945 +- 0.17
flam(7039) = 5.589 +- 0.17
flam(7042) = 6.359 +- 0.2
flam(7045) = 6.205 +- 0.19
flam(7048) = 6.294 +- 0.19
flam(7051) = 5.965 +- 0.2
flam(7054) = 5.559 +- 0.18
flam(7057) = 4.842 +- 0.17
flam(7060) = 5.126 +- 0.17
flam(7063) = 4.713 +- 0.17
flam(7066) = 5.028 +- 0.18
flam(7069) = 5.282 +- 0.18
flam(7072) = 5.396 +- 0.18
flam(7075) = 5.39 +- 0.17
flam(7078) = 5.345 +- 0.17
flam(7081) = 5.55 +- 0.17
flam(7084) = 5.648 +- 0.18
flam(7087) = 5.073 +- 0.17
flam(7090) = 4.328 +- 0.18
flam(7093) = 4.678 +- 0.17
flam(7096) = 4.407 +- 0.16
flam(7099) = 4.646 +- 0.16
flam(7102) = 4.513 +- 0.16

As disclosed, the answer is -3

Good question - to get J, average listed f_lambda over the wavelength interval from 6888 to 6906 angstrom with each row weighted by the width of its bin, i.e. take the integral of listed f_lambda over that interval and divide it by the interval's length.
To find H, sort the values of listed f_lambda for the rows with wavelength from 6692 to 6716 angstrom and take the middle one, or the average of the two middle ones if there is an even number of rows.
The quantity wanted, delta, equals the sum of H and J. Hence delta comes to 8.2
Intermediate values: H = 4.33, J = 3.87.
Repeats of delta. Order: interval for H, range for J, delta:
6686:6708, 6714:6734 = 7.8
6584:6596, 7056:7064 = 9.9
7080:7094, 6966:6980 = 10.0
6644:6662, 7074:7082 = 9.9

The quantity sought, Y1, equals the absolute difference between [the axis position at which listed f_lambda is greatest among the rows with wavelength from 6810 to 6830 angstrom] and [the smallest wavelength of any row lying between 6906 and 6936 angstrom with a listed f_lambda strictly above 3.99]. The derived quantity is 78 angstrom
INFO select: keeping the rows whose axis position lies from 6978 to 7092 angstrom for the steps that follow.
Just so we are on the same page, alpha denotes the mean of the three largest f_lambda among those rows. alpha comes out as 6.3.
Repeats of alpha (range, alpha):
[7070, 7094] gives 5.5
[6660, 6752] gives 4.6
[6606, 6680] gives 5.1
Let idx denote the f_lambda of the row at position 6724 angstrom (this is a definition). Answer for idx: 3.635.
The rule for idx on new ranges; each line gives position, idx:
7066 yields 5.028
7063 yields 4.713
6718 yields 3.443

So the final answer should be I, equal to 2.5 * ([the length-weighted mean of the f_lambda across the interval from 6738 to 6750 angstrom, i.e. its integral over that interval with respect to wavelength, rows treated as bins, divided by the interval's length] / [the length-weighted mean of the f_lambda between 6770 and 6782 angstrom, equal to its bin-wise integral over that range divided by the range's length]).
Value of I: 2.53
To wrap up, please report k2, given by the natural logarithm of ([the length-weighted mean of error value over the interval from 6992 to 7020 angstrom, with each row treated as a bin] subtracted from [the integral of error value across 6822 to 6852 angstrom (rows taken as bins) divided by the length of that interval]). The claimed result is -4.2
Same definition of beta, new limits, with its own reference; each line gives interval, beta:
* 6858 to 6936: -7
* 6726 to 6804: -7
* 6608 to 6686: -2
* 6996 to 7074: 0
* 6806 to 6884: -8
